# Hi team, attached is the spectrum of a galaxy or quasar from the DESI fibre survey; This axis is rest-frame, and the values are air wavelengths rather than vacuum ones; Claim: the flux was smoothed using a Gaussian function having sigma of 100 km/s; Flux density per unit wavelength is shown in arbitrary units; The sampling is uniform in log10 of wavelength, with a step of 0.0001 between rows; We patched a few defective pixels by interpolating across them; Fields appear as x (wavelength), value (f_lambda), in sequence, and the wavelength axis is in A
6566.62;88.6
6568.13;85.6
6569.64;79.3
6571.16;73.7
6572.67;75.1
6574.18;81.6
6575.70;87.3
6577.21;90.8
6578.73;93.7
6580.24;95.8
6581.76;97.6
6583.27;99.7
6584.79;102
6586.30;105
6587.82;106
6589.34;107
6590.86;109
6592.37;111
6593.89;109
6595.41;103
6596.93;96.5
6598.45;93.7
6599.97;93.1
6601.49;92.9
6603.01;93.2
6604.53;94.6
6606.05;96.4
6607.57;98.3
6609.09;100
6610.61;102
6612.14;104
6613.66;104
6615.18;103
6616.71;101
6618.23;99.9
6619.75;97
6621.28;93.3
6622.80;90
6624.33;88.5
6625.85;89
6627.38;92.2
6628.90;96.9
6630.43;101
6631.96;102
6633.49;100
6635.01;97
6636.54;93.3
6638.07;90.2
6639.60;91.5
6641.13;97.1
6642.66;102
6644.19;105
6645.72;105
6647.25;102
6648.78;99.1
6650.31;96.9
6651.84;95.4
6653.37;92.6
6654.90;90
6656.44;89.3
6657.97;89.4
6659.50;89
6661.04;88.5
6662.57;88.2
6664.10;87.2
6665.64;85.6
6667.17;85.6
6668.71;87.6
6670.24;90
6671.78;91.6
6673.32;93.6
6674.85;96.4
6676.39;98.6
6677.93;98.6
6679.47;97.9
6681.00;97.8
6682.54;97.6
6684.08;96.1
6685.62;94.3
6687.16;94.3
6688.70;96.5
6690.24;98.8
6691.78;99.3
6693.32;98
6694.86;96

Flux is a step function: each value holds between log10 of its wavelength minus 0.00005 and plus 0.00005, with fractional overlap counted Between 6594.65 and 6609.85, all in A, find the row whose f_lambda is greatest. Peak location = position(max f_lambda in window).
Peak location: 6595.41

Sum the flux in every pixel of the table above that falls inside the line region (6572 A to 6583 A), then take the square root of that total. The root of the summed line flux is 24.9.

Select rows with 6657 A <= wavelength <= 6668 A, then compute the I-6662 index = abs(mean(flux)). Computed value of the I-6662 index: 88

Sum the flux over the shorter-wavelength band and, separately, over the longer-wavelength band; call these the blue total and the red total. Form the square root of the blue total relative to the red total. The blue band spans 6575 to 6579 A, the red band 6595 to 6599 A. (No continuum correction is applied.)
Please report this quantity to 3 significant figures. 0.963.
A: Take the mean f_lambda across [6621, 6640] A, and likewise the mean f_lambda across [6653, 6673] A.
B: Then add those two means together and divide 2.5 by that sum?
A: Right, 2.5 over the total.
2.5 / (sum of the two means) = 0.0137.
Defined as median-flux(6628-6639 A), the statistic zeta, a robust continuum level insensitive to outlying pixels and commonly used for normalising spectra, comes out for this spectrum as 97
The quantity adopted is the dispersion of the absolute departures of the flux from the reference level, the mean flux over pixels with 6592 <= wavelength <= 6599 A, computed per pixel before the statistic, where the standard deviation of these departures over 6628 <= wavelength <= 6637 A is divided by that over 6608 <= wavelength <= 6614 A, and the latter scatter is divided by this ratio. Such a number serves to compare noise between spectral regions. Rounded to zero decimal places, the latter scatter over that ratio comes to 0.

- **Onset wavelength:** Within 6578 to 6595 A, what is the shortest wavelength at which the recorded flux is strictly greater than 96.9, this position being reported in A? 6581.76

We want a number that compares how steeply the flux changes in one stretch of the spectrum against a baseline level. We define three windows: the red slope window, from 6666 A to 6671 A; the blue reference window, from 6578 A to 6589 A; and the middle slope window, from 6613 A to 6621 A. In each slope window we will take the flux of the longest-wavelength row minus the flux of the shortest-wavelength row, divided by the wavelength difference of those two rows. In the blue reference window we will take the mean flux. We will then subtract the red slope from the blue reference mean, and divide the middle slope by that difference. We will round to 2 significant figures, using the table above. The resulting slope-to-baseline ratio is -0.012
